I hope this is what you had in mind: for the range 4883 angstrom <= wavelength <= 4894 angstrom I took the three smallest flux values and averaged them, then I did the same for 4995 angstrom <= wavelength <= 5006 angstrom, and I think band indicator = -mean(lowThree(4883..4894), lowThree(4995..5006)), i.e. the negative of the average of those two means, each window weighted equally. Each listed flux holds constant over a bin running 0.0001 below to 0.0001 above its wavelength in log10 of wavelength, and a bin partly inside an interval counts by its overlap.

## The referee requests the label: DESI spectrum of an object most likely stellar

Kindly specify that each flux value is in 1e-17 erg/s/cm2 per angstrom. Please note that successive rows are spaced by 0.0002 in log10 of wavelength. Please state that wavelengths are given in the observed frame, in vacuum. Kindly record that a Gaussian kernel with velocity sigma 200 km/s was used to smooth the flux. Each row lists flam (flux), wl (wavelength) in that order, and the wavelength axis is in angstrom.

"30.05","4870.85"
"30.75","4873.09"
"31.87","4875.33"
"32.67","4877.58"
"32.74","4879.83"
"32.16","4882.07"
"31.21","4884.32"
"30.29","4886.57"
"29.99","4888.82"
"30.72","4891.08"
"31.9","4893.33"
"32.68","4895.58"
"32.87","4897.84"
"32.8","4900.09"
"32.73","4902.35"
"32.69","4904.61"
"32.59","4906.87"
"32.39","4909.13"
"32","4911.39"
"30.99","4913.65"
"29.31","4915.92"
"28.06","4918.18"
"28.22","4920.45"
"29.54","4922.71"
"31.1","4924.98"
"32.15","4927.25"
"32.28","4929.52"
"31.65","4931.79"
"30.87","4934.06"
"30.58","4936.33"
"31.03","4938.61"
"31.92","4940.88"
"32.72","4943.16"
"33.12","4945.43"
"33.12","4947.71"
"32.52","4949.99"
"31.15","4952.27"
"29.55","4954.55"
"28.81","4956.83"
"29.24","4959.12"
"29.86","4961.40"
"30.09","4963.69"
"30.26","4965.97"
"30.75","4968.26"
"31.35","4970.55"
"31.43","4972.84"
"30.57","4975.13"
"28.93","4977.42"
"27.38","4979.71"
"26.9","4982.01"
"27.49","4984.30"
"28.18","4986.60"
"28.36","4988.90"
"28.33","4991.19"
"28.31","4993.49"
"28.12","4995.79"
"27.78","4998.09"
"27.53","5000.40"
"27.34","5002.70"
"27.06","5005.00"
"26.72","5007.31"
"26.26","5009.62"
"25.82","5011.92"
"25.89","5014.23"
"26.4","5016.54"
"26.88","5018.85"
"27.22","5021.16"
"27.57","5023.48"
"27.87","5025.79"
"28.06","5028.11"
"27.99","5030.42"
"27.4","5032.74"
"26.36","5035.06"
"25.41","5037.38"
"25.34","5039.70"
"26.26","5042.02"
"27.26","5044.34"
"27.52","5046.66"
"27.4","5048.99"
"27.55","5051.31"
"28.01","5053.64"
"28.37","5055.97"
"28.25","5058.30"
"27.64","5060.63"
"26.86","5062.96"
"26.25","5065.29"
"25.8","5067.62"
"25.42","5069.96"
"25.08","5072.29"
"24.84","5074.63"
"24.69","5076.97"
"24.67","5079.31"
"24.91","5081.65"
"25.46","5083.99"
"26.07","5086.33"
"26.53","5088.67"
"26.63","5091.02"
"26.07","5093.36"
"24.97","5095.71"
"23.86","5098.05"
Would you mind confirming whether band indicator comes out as -28.8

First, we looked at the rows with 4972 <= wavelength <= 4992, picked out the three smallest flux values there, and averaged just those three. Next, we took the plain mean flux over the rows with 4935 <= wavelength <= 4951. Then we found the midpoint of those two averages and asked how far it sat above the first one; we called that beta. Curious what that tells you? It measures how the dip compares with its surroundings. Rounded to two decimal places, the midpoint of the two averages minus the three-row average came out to 2.44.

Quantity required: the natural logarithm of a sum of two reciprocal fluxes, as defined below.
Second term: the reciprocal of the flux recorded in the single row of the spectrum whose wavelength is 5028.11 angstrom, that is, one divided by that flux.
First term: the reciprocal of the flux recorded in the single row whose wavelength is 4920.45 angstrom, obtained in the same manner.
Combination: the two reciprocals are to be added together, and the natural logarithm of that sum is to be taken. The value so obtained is -2.64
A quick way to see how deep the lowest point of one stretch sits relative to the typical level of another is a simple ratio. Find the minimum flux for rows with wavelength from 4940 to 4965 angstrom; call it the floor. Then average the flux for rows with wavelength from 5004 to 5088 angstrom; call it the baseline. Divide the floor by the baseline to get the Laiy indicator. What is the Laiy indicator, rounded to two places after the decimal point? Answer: 1.08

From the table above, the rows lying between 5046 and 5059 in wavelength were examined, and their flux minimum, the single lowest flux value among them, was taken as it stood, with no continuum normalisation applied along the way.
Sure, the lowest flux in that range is 27.4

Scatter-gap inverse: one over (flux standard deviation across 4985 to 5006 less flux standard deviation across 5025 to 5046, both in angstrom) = -2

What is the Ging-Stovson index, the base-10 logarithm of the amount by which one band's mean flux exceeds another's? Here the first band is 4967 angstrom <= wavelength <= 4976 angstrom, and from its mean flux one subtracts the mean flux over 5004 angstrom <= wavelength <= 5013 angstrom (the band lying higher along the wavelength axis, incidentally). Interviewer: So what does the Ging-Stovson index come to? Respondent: 0.66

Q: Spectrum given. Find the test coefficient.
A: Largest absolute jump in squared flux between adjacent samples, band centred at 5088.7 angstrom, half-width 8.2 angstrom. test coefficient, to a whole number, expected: 56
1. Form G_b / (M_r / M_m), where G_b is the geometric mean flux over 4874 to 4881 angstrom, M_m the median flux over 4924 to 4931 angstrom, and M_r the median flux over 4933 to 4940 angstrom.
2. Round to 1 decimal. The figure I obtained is 33.8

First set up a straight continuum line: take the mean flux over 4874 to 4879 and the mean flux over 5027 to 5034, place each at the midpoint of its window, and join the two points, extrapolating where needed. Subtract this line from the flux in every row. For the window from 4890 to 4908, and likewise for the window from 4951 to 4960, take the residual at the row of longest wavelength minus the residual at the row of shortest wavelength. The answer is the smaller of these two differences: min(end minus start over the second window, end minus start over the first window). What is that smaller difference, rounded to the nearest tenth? -1.7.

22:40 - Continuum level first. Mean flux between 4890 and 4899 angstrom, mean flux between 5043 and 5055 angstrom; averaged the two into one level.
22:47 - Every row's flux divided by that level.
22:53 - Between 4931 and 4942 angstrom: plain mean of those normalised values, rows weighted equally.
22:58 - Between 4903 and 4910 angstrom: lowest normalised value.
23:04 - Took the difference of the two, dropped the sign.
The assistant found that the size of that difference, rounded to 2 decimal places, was 0.04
